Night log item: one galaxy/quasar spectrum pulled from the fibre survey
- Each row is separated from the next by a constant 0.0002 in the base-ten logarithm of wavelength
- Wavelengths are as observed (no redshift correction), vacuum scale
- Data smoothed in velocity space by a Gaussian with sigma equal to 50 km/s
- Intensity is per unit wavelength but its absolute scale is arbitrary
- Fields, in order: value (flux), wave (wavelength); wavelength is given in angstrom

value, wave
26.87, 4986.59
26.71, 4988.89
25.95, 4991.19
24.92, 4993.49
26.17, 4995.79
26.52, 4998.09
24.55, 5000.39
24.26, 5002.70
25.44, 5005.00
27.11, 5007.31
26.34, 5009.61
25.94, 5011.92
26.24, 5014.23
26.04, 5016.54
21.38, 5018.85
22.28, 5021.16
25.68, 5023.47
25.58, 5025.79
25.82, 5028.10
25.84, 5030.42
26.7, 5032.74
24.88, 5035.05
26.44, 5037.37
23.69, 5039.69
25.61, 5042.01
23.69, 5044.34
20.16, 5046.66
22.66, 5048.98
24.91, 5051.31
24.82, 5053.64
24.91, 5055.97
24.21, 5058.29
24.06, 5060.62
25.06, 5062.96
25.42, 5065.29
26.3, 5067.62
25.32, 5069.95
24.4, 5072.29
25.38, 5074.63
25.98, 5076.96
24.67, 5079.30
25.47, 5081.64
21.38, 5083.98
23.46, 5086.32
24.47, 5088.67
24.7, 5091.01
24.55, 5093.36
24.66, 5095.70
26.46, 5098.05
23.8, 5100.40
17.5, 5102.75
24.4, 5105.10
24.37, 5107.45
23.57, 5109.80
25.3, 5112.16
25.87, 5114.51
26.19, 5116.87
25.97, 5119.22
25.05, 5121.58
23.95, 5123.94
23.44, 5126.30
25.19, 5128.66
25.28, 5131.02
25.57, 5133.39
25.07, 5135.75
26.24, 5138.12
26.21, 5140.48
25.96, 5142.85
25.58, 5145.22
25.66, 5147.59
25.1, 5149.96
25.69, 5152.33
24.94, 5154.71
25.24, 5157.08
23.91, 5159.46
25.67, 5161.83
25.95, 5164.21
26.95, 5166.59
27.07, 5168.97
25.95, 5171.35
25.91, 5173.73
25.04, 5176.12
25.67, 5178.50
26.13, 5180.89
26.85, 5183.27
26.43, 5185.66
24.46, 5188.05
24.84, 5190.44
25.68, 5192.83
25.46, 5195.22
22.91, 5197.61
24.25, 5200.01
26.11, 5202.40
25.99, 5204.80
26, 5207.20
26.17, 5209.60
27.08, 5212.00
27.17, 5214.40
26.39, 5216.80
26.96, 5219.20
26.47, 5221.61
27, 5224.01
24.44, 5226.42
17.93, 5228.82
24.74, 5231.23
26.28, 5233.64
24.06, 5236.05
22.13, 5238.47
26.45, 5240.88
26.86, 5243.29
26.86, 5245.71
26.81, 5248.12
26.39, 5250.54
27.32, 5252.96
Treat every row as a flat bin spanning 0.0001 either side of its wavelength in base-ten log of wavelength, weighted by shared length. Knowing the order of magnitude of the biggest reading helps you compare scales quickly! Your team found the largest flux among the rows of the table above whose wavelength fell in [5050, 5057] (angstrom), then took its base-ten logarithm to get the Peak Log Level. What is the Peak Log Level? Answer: 1.40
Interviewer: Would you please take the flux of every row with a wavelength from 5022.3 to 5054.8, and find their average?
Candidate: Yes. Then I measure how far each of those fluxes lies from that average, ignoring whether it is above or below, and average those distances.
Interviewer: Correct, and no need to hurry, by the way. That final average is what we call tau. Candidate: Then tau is 1.26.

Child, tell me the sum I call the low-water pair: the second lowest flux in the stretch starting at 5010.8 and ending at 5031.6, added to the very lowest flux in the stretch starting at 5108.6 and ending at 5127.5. 45.7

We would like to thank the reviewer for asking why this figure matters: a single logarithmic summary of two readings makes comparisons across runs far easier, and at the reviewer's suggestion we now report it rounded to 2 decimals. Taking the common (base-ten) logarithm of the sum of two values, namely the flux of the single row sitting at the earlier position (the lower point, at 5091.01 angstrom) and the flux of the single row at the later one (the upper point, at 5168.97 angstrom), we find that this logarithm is 1.71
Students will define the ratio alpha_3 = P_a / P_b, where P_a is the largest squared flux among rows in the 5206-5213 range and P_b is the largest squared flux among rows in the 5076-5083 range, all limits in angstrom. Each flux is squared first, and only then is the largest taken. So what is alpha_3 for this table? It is 1.09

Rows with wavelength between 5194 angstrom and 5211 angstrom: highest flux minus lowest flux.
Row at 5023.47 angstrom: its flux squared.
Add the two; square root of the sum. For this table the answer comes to 25.7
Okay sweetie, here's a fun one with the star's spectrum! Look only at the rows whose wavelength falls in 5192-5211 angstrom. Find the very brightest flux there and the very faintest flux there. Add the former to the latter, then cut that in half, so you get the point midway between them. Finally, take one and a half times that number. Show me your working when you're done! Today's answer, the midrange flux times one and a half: 36.8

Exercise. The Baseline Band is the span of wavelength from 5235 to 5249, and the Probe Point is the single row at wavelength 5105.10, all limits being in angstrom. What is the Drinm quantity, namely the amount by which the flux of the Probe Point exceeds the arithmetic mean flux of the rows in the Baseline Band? -1.1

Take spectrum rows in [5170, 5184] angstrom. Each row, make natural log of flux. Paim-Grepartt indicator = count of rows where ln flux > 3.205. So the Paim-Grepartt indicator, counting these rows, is 6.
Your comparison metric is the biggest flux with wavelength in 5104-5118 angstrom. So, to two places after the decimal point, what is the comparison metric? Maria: 26.19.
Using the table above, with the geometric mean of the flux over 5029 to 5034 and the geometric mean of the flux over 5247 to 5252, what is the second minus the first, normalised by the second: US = 0.01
